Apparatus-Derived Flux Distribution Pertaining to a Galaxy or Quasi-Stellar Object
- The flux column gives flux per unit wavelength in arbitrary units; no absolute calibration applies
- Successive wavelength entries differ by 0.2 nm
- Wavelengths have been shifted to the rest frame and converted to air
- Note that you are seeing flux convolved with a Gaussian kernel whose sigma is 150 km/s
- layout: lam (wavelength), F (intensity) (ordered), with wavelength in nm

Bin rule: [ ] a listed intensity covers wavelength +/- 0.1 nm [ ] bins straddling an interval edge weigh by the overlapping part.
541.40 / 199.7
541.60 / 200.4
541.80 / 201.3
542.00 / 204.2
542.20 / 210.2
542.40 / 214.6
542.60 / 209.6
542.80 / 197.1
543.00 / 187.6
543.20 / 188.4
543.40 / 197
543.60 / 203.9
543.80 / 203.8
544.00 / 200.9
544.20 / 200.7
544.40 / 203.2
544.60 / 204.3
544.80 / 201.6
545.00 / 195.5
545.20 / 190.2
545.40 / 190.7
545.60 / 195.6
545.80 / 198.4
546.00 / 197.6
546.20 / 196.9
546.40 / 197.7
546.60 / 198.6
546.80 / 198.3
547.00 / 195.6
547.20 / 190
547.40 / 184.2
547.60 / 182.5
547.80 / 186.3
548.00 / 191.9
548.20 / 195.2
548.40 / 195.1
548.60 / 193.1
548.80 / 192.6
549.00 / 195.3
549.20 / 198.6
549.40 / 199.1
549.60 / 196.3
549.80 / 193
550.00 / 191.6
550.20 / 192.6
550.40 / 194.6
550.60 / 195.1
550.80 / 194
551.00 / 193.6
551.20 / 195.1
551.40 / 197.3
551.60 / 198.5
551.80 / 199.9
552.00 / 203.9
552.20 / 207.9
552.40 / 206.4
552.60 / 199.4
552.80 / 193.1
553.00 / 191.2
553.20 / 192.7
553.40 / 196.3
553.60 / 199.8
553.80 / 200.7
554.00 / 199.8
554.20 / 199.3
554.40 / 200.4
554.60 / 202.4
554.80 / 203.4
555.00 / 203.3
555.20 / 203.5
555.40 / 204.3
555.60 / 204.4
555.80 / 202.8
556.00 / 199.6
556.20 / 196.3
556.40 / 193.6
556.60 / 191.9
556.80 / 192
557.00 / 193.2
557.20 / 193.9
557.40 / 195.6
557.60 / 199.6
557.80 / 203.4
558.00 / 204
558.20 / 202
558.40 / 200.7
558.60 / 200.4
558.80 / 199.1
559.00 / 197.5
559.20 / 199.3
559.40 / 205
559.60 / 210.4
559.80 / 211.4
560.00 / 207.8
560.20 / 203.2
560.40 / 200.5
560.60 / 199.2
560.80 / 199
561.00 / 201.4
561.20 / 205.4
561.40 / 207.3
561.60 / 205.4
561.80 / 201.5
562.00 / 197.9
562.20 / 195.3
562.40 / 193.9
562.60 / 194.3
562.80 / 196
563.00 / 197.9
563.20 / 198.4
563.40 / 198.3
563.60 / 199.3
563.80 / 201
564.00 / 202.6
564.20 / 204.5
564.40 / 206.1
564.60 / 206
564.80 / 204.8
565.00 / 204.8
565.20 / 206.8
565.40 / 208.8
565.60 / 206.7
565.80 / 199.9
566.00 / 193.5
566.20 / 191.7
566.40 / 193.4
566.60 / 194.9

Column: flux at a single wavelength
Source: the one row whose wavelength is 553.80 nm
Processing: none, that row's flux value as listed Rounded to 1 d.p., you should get 200.7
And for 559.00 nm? 197.5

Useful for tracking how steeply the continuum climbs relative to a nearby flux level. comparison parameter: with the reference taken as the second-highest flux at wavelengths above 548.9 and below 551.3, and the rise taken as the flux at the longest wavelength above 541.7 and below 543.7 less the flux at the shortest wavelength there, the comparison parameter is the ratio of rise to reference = 0.013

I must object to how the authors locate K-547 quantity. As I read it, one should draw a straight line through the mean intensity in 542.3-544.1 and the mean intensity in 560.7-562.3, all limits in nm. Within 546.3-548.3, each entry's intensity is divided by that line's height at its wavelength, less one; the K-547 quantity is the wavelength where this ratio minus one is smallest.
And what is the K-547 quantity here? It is 547.60 nm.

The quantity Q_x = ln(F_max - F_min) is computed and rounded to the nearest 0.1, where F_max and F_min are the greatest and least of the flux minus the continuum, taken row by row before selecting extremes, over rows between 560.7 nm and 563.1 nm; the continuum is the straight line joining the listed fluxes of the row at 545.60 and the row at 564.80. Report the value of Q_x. 2.6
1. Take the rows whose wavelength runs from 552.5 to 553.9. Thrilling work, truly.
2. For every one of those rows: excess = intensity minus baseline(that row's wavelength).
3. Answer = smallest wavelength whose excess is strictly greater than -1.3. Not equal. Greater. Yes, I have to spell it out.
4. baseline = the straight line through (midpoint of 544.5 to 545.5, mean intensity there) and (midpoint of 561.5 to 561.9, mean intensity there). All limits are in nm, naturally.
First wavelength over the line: 552.60 nm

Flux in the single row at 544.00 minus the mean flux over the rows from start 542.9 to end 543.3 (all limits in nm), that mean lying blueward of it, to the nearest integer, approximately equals 13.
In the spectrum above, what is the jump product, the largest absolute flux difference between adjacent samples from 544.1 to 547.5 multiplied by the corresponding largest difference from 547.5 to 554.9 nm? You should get 43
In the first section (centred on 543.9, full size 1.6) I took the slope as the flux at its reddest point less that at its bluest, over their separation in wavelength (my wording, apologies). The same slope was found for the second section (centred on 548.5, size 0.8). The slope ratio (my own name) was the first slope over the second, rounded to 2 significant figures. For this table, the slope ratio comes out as -2.6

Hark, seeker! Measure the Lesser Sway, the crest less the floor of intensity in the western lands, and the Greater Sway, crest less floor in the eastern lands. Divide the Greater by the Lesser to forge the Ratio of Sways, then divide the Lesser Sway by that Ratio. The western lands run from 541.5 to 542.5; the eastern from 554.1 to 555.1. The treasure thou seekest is 49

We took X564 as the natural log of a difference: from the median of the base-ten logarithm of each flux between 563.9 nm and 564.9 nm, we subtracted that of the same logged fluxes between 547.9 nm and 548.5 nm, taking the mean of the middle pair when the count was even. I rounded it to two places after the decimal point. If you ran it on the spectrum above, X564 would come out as -3.86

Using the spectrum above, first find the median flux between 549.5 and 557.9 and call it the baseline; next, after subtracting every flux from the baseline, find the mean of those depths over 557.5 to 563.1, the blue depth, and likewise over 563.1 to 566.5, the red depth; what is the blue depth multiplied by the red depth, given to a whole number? 13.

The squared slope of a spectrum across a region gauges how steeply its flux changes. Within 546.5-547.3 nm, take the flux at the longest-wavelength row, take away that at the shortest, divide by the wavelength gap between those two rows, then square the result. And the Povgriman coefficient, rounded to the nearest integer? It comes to 205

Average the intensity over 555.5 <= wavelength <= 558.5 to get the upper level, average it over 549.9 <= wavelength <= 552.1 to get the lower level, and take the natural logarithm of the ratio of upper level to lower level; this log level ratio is 0.01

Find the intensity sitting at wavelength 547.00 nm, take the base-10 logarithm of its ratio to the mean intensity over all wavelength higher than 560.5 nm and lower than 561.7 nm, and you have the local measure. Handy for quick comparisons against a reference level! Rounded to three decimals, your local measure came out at -0.016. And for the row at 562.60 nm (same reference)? -0.019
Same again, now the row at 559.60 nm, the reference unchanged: 0.016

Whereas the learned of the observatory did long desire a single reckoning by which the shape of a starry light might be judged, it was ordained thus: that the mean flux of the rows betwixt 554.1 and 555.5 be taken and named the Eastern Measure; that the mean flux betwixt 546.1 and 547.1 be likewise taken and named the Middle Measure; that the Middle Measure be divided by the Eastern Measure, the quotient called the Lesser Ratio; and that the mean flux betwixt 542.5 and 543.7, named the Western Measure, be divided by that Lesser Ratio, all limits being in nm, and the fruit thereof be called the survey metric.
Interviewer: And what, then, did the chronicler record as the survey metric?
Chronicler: 202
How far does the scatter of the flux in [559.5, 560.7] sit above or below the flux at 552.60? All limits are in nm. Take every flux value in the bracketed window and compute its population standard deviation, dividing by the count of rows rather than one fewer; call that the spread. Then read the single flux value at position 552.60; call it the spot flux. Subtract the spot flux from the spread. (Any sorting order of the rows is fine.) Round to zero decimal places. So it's -195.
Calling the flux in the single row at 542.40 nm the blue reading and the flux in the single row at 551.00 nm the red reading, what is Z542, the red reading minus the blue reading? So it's -21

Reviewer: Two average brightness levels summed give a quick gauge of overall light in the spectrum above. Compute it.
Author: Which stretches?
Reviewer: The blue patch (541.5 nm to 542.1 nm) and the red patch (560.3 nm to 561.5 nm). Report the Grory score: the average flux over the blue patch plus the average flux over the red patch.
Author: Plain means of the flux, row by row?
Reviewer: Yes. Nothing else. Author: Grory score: 404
